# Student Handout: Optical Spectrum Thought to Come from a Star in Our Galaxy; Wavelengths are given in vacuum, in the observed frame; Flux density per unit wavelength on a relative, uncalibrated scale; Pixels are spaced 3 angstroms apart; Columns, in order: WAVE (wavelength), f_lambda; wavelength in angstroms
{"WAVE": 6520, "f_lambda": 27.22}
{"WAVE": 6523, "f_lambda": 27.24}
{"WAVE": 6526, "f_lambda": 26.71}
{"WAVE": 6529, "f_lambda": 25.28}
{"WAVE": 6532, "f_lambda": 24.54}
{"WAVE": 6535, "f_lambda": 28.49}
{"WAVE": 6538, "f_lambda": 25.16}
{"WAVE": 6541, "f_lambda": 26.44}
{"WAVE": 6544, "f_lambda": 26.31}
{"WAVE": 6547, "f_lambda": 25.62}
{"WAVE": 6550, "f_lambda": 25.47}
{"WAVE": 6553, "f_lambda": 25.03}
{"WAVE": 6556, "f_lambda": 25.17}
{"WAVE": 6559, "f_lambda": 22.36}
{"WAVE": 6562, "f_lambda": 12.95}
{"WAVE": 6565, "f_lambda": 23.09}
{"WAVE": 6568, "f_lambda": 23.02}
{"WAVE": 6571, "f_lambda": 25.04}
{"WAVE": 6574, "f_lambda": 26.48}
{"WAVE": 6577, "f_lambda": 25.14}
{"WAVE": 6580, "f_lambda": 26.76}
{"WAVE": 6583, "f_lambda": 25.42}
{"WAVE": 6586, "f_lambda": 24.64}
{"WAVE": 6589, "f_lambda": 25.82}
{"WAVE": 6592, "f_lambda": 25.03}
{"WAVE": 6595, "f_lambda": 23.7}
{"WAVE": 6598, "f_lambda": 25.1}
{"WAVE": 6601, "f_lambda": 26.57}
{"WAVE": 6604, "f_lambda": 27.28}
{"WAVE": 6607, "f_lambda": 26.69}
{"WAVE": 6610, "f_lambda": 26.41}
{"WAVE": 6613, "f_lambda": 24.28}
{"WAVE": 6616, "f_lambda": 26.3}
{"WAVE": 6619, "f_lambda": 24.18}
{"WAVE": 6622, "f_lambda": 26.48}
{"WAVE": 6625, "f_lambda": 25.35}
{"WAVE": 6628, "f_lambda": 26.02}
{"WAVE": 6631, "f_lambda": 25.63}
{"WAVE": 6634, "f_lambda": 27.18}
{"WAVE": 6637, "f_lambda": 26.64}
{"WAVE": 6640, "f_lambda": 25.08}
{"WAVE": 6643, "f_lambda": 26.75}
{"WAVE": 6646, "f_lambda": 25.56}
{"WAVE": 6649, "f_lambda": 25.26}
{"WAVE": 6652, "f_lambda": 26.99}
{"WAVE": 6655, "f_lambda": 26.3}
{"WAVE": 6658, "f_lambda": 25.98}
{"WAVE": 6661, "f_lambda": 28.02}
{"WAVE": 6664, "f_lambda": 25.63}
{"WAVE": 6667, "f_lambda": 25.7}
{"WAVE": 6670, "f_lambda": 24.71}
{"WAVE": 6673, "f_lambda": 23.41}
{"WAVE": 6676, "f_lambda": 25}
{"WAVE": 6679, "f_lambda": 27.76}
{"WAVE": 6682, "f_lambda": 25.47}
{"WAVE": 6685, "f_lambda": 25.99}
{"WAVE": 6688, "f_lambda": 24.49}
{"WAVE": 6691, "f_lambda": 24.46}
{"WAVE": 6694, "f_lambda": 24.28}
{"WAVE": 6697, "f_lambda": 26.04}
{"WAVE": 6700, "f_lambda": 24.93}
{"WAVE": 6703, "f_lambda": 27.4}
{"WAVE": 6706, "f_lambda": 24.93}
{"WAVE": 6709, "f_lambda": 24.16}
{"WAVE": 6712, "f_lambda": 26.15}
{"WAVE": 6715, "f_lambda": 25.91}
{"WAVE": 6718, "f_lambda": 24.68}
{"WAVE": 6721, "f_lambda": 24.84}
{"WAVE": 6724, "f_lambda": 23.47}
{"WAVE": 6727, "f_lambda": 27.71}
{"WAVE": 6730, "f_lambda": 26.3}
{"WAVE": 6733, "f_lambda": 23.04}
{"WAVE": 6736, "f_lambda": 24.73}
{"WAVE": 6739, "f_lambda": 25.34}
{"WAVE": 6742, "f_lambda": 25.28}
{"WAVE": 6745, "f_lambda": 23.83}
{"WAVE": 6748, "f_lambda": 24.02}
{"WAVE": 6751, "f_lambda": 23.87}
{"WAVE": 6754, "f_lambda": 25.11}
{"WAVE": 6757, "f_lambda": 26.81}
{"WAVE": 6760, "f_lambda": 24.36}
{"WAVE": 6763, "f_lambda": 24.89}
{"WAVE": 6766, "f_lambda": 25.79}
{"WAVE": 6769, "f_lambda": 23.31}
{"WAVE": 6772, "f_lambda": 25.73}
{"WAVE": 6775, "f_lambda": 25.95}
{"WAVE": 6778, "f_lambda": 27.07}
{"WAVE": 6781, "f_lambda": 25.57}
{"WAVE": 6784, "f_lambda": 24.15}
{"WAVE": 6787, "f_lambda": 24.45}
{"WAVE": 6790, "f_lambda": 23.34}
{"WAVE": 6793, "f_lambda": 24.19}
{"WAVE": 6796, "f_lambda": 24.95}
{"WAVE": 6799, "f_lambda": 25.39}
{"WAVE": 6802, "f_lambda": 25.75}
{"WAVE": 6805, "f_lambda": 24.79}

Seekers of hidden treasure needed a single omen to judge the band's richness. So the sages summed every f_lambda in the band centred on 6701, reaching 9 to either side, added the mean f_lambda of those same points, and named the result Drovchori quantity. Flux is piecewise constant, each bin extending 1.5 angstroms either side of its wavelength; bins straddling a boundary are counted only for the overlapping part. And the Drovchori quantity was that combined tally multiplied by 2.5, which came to 443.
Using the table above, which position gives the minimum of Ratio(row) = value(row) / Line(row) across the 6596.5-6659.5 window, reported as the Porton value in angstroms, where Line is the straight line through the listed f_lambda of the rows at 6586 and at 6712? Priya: 6619 angstroms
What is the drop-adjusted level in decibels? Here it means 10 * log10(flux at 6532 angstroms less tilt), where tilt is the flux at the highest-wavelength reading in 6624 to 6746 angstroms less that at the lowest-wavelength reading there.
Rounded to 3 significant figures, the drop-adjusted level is 14.2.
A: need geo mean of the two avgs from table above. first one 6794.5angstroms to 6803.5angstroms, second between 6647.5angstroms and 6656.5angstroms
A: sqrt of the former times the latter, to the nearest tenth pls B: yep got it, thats 25.8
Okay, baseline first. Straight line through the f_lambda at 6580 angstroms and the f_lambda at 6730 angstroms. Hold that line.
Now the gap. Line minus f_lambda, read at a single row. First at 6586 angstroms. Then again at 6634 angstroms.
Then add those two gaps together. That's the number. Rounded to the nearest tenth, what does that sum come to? 1.5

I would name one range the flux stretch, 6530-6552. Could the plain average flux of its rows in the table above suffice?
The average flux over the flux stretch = 26.0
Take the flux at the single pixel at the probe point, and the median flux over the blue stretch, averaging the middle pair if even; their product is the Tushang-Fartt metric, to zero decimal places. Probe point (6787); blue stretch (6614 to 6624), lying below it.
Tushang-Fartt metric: 643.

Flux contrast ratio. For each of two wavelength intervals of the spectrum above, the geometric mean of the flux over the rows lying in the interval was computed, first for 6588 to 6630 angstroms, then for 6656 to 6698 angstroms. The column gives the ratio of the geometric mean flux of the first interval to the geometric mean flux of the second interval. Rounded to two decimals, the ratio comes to 1.01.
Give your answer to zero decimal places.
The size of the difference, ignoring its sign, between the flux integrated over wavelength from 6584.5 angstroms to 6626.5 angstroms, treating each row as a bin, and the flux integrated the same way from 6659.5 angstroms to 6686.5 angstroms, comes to 378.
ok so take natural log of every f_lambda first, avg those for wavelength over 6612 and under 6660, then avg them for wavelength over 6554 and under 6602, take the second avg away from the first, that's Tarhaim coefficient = 0.08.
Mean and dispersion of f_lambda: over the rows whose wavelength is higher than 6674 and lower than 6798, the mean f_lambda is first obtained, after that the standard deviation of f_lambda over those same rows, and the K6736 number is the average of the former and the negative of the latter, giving 12.0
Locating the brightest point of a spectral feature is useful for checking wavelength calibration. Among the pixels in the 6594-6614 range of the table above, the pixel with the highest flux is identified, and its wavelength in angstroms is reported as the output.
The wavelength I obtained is 6604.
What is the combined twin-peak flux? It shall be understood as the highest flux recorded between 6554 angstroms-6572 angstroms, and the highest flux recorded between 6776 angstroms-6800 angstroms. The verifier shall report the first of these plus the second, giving 52.2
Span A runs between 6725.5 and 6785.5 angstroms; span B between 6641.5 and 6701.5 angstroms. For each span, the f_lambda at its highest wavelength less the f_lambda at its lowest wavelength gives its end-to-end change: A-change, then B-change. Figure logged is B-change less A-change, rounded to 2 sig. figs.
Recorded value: 1.7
